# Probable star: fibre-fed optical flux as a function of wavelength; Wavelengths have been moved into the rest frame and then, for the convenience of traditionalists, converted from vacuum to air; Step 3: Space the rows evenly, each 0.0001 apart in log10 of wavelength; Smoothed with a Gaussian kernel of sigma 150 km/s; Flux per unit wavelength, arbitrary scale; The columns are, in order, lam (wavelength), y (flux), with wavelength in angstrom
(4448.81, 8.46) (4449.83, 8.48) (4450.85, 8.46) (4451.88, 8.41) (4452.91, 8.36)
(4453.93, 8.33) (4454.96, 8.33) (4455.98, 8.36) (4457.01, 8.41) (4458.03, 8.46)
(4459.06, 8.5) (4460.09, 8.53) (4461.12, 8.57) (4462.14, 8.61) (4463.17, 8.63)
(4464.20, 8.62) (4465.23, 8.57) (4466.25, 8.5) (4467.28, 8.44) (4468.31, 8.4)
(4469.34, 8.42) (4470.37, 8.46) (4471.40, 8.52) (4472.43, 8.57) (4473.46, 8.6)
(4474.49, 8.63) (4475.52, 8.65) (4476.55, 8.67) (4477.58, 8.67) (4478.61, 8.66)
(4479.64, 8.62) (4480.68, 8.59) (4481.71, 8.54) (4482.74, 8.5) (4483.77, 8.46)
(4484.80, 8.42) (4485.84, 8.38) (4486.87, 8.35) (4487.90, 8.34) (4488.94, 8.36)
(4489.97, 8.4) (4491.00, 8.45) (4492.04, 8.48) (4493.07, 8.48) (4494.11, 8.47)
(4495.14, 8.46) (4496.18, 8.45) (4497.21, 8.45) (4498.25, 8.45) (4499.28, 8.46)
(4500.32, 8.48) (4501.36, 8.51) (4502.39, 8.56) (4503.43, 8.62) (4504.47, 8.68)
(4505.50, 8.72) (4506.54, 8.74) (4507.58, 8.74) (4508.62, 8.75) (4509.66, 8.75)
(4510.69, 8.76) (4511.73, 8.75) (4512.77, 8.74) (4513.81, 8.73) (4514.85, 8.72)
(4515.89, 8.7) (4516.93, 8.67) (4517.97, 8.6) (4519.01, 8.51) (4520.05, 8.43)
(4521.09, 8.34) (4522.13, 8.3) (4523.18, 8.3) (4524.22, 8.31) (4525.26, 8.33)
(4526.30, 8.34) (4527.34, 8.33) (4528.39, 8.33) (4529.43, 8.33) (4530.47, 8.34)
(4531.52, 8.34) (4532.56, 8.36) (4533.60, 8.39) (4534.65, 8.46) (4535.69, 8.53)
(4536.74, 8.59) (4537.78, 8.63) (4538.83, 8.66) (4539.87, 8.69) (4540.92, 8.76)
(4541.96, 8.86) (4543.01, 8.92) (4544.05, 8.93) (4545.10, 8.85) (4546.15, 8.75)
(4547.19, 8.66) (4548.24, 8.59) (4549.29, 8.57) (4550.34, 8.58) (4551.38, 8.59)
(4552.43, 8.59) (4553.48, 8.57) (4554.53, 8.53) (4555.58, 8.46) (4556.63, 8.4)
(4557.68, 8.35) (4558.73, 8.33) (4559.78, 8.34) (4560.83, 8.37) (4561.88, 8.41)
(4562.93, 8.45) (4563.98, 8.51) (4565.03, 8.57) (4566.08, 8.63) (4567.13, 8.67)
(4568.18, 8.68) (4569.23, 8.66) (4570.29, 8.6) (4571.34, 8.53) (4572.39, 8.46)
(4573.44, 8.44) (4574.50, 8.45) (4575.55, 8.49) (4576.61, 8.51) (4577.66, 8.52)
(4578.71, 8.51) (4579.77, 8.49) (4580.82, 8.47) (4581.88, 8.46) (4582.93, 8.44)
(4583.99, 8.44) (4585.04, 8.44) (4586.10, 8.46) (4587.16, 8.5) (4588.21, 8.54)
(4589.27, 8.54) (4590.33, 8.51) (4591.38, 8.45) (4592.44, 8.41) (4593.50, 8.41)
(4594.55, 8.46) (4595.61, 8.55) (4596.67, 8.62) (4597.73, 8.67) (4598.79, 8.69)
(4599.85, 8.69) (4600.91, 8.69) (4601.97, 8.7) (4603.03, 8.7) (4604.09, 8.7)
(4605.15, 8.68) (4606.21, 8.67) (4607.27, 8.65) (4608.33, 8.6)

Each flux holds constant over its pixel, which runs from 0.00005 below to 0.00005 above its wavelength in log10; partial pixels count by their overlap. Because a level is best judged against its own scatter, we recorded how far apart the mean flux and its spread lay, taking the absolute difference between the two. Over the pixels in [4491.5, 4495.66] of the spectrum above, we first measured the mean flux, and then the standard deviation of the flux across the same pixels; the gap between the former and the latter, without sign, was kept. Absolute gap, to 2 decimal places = 8.46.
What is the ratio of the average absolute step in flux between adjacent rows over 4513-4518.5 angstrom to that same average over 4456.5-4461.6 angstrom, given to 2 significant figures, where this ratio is 0.81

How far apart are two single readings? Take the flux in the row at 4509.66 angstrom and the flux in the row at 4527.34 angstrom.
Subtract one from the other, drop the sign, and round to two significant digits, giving 0.42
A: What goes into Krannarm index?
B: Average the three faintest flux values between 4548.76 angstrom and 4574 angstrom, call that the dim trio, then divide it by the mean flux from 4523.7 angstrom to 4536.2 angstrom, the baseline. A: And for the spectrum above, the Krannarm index 0.997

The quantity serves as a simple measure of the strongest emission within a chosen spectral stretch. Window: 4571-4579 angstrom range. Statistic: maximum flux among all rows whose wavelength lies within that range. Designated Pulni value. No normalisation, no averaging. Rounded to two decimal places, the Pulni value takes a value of 8.53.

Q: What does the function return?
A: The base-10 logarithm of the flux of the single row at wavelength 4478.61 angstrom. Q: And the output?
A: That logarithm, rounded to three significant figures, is 0.938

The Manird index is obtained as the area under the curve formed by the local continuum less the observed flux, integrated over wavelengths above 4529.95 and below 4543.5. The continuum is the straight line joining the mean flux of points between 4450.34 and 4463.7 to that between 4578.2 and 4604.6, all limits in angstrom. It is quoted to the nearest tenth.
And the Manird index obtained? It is -1.0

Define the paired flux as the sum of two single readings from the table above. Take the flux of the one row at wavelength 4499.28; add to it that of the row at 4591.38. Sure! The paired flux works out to 16.9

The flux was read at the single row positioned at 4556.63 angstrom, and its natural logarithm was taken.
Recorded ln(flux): 2.13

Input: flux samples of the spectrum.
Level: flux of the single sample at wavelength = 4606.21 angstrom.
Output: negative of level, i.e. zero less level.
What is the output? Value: -8.67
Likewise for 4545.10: -8.85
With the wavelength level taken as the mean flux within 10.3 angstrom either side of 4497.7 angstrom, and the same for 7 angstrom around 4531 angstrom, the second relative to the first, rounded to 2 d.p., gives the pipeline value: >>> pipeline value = 0.99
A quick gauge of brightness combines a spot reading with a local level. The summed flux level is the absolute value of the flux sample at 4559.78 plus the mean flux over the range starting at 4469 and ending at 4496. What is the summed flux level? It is 16.8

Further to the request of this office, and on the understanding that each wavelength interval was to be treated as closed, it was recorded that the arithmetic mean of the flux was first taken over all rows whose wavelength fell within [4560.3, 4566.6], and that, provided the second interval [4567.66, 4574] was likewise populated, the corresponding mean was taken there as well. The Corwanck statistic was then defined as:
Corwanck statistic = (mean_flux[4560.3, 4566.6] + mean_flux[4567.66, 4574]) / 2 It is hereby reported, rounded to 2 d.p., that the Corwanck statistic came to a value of 8.53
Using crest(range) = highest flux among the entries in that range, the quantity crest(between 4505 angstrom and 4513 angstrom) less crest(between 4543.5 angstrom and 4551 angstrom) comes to -0.17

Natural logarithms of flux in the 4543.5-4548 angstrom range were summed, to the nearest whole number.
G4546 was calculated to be 9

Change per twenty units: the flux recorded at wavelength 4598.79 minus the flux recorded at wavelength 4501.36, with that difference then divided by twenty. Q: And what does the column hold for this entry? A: 0.009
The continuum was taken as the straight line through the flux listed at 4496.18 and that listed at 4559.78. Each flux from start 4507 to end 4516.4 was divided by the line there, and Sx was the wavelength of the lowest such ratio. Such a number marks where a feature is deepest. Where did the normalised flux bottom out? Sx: 4515.89 angstrom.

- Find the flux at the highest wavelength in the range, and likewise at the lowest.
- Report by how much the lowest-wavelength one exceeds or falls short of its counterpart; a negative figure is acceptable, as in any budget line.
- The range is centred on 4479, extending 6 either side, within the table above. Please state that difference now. 0.2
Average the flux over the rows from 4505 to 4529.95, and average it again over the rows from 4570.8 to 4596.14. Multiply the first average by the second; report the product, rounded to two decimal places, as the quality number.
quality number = 72.50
